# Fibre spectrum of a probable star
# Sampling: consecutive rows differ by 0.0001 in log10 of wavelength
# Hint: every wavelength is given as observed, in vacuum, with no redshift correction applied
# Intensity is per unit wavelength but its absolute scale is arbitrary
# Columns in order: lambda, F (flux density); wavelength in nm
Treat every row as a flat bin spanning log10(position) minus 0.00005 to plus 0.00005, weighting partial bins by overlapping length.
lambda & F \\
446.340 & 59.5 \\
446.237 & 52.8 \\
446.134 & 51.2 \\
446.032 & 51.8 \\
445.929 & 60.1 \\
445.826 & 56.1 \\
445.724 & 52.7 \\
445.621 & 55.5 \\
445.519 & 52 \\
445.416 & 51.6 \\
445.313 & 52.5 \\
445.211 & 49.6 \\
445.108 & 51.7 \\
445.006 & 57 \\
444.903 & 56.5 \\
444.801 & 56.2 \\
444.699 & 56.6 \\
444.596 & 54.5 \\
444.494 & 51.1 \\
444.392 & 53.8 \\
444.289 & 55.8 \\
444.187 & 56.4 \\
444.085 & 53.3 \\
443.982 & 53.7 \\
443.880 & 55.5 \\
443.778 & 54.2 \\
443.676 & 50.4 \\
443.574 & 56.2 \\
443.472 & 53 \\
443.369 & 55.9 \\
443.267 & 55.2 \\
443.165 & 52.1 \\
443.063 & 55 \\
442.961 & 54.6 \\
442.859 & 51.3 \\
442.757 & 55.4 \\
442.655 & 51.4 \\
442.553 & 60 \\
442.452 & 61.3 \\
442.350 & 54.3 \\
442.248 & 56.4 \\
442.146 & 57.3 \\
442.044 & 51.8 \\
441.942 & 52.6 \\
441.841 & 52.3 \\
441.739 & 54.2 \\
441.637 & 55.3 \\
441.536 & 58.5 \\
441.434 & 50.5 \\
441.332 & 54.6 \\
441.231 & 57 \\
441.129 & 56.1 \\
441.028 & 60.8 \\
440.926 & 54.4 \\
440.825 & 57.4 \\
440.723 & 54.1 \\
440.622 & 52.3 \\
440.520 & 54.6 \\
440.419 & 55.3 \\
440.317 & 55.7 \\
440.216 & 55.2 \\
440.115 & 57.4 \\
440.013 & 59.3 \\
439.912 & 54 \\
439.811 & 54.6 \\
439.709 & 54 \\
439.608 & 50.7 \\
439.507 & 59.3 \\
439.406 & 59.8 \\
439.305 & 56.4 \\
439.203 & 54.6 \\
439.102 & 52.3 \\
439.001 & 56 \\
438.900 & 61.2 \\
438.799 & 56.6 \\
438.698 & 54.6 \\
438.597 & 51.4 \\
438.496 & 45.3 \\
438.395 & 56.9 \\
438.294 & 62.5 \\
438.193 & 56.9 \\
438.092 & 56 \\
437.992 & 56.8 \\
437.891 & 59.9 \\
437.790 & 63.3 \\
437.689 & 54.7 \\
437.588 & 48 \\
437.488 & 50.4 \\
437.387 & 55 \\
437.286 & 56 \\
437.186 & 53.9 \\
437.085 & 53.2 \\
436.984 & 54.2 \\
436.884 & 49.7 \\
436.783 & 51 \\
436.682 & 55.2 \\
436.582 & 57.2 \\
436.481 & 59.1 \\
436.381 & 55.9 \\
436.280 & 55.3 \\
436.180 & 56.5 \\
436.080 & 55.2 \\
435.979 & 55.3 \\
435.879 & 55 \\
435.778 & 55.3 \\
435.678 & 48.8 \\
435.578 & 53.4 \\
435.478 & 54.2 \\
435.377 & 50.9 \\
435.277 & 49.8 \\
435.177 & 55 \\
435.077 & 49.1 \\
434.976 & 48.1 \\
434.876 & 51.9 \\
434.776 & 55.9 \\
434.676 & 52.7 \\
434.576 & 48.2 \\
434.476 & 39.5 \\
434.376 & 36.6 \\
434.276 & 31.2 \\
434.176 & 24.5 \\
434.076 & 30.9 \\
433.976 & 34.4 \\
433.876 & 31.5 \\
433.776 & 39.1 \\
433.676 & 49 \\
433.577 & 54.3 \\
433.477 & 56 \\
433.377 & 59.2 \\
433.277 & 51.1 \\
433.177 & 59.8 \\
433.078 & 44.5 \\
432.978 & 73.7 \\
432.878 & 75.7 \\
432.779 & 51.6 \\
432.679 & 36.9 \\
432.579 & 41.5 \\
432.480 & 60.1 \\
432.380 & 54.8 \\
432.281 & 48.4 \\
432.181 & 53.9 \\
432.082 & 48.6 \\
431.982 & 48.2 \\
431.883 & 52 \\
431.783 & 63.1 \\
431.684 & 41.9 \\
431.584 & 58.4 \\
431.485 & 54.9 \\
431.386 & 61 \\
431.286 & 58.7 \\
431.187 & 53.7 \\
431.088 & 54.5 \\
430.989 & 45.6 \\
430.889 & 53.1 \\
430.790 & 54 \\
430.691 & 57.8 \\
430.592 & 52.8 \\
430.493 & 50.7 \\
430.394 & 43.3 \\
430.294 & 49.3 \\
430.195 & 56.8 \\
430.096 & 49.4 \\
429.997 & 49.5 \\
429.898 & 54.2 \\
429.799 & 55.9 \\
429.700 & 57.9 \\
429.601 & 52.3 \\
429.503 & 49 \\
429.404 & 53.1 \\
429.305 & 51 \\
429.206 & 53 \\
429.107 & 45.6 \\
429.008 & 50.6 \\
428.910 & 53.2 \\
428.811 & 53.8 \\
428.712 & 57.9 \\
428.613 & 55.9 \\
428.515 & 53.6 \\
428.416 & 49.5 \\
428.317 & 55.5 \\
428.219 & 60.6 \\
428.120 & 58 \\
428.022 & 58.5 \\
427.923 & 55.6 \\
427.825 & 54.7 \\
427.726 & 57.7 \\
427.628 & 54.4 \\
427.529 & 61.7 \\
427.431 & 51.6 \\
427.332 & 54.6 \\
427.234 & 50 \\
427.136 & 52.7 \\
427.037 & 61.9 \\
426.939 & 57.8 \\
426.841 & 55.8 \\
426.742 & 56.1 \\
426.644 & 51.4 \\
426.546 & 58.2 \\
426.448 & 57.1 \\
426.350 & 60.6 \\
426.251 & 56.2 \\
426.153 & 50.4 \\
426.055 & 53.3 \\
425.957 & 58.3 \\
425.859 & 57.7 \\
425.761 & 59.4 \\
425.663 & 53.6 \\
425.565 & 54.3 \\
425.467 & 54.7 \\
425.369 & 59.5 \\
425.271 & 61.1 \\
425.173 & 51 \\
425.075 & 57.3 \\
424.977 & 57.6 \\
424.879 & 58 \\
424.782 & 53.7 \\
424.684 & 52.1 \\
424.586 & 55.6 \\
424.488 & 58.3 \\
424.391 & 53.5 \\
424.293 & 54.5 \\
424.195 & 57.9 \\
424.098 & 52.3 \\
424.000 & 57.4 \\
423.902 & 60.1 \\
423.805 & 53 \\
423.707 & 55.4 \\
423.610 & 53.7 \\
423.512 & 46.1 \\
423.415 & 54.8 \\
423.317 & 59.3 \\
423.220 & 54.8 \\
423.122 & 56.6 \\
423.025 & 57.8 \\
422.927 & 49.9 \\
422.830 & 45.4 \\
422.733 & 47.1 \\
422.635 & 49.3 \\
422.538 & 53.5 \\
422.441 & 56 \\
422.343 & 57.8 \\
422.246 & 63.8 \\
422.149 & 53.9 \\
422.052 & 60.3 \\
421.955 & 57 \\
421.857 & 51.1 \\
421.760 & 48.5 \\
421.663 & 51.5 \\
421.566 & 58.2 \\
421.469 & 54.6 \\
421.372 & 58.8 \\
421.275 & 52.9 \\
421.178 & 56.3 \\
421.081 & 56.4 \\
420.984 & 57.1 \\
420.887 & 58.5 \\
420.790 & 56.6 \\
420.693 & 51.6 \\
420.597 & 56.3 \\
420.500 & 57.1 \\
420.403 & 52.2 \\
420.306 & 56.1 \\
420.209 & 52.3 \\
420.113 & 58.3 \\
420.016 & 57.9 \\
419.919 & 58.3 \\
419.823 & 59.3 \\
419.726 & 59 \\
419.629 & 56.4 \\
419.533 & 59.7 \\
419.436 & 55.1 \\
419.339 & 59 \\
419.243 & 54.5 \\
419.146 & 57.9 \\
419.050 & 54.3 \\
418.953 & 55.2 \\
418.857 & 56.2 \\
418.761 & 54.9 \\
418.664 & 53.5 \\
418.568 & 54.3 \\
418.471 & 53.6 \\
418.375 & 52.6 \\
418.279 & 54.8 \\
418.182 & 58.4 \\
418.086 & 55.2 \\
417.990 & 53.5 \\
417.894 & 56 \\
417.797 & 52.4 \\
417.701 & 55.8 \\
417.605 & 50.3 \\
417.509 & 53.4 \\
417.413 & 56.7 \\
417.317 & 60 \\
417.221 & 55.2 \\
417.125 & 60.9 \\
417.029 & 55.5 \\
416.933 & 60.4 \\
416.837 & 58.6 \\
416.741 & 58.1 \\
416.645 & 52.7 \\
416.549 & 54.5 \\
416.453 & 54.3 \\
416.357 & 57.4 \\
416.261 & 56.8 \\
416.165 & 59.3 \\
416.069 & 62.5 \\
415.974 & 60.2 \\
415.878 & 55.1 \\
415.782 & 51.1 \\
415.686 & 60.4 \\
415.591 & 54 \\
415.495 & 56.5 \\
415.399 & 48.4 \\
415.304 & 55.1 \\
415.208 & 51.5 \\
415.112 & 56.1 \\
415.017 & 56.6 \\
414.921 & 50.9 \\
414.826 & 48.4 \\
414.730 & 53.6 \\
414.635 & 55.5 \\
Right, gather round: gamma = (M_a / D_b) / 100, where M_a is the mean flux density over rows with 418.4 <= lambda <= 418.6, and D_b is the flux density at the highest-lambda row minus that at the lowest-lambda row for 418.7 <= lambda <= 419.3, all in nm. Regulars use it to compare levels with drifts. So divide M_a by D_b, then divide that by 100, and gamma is -1.3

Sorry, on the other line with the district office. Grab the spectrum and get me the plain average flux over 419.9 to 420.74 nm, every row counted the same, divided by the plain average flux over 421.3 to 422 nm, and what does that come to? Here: 1.02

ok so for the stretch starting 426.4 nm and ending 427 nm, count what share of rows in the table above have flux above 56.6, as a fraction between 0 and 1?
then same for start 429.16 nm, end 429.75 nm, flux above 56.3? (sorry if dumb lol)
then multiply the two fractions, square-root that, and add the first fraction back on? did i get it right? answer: 0.8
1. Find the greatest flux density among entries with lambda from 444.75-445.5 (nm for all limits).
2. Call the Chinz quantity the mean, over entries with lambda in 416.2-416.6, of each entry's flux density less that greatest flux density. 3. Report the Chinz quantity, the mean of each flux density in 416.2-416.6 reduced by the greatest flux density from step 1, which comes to -1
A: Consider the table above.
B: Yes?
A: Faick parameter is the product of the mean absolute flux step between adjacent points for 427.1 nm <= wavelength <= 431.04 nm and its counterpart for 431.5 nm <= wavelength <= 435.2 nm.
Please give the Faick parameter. 31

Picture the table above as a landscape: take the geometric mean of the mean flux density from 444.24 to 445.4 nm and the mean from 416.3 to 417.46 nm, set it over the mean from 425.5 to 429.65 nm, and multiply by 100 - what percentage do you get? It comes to 101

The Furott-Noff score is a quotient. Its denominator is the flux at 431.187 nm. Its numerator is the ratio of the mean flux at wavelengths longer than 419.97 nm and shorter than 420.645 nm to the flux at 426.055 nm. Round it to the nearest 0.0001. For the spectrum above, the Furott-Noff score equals 0.0195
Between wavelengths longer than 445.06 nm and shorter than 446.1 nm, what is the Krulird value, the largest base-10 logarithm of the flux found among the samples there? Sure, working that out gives 1.78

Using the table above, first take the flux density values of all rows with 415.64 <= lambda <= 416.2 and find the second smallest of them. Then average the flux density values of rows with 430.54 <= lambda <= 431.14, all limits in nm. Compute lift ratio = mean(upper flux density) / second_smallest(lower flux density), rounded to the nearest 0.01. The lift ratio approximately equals 0.96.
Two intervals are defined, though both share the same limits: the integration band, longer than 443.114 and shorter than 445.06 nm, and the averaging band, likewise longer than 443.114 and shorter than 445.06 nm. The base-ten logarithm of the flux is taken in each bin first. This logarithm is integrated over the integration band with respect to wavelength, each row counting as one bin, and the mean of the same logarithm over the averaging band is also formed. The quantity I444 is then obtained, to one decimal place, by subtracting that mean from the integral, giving 1.6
